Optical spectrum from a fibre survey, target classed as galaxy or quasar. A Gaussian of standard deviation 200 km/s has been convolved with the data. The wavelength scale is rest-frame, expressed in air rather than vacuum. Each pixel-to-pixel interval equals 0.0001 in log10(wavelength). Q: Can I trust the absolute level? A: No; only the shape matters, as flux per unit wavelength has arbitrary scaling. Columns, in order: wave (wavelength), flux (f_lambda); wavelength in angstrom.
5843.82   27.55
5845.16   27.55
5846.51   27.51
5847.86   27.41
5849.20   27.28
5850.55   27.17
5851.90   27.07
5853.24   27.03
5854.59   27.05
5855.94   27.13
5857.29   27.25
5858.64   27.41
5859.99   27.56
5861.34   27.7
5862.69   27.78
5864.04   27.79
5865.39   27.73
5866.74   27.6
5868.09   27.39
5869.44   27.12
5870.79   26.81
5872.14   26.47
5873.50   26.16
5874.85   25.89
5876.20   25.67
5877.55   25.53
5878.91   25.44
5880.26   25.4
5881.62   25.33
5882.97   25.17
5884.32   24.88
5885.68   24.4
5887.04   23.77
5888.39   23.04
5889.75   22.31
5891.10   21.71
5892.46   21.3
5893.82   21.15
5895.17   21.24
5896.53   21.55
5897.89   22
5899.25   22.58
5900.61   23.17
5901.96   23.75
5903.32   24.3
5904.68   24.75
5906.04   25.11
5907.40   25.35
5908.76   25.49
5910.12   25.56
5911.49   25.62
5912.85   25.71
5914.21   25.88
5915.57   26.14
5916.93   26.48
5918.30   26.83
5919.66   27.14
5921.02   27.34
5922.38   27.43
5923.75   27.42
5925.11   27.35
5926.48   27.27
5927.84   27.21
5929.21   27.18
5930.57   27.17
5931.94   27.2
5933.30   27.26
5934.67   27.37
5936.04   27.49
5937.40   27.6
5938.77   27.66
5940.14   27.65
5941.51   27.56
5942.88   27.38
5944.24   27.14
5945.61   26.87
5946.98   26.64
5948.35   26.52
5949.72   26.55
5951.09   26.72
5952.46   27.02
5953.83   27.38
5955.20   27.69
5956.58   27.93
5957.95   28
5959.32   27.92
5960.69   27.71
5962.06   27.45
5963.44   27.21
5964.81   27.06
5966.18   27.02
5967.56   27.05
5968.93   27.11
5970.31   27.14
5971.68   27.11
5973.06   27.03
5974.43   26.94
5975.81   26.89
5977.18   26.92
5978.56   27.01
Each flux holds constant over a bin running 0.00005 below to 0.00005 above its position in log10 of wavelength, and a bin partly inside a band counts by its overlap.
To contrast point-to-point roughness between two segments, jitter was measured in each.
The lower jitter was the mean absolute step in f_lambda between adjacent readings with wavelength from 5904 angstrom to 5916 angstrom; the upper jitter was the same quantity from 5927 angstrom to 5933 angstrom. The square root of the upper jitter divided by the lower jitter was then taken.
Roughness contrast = 0.37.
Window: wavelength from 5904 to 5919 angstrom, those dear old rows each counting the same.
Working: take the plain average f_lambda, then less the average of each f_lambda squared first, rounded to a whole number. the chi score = -636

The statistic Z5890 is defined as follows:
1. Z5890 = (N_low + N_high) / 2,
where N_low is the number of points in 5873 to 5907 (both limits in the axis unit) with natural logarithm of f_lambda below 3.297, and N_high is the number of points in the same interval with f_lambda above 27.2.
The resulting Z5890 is 12.5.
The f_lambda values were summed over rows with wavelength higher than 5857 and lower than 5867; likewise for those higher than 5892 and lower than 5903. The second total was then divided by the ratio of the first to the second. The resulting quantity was 141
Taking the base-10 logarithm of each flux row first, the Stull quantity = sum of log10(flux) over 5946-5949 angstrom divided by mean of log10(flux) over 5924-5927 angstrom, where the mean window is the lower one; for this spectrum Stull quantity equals 1.98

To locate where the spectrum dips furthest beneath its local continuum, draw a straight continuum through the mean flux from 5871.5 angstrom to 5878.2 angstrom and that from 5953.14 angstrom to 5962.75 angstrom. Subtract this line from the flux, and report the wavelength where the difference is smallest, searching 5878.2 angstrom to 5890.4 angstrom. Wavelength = 5889.75 angstrom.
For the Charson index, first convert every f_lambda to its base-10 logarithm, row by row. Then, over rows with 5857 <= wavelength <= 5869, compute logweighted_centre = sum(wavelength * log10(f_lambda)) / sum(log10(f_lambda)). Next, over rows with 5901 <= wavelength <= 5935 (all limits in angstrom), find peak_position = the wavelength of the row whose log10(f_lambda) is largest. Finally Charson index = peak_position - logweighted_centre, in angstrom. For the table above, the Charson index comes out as 59.7 angstrom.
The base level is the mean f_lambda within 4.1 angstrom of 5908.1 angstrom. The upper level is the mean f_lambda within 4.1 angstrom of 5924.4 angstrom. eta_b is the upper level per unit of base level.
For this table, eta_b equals 1.08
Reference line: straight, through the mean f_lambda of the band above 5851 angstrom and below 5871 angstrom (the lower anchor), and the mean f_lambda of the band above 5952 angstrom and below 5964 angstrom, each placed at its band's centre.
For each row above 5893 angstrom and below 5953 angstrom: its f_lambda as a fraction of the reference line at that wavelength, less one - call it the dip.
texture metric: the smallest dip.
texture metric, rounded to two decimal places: -0.23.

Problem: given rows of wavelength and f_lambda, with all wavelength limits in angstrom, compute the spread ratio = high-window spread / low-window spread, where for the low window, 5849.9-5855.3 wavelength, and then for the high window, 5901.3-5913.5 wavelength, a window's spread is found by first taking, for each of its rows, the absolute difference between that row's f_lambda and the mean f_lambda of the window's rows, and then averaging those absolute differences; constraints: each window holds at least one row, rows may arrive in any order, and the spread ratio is 11.9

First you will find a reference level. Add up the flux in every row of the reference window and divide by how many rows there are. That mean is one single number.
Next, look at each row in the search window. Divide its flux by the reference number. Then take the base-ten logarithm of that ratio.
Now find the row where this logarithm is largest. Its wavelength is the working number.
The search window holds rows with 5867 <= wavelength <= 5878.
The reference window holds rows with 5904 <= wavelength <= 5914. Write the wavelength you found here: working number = 5868.09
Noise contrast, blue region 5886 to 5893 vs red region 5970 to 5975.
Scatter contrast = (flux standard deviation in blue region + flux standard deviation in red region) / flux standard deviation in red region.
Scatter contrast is 12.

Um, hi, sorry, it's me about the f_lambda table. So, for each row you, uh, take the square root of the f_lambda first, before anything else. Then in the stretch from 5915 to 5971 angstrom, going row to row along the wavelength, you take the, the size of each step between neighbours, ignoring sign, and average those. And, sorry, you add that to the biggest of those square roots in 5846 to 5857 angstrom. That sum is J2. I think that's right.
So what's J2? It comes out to 5.26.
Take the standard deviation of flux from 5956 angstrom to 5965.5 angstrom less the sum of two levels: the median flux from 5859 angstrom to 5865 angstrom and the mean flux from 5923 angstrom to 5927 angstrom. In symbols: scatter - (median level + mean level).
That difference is -55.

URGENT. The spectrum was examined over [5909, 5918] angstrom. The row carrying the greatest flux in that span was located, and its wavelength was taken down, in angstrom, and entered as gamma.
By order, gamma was 5916.93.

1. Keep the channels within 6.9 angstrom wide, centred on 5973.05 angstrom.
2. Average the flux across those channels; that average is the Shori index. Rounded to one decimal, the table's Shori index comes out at 27.0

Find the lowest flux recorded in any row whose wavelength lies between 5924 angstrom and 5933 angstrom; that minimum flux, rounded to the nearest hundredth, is 27.17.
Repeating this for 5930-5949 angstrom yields 26.52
